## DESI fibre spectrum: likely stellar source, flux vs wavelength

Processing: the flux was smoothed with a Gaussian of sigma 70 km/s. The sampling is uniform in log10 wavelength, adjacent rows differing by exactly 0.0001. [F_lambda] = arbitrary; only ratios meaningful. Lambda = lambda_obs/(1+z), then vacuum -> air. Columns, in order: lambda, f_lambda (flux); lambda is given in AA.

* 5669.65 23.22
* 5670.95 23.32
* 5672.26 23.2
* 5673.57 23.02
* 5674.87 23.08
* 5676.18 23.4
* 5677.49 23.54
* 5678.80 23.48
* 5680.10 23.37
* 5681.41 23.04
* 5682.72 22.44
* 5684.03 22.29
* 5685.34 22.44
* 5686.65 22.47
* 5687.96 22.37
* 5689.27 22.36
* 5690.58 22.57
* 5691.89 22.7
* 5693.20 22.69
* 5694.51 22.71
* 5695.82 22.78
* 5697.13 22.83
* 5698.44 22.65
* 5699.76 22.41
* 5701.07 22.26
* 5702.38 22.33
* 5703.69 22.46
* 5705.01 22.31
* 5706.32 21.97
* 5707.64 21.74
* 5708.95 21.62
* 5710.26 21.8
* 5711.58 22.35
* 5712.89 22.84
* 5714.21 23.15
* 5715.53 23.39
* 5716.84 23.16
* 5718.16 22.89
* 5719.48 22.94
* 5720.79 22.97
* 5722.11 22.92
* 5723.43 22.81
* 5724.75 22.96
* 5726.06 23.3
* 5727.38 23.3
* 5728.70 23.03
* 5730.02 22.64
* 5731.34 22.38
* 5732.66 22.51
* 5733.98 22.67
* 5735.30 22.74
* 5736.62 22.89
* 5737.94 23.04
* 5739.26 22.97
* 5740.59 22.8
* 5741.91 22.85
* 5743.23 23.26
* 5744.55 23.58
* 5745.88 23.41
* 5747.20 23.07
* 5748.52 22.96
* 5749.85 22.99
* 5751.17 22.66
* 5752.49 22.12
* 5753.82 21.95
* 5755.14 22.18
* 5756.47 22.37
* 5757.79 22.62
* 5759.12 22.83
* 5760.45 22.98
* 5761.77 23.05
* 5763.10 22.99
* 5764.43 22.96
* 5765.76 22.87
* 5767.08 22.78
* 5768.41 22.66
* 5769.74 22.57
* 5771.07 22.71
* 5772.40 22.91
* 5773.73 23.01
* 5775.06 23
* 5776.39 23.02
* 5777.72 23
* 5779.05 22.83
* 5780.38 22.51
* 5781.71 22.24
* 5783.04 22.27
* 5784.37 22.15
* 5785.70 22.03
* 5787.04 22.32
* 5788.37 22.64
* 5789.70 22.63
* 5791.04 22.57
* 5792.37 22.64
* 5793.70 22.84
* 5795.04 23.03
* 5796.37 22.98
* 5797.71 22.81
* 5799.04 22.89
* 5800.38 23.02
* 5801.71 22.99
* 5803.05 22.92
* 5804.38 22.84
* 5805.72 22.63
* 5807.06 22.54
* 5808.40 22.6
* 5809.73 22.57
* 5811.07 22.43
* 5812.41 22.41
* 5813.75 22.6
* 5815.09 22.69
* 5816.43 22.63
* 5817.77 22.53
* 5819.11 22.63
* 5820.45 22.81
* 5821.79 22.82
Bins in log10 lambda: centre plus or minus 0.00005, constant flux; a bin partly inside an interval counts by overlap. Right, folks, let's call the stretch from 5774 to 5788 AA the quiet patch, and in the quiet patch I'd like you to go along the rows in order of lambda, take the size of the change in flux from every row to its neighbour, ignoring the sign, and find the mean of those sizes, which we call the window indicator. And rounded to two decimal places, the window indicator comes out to 0.15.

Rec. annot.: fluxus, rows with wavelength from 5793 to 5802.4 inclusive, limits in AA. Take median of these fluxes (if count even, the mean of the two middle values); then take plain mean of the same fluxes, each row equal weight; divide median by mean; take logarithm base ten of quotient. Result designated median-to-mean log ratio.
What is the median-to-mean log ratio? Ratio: 0.0008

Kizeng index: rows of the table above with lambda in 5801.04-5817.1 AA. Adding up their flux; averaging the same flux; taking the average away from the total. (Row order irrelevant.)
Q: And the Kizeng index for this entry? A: 249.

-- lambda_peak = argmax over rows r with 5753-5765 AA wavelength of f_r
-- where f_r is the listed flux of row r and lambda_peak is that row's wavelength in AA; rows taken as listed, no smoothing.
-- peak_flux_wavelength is 5761.77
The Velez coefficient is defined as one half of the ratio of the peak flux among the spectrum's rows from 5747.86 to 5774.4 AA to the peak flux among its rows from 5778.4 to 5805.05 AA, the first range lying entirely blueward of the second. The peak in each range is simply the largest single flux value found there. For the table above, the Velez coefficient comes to 0.500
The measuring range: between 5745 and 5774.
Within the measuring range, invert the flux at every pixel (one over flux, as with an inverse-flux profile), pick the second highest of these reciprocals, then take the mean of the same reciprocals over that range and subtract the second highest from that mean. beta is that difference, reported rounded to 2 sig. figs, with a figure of -0.0013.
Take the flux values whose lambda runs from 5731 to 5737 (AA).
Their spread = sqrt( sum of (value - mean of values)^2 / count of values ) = 0.18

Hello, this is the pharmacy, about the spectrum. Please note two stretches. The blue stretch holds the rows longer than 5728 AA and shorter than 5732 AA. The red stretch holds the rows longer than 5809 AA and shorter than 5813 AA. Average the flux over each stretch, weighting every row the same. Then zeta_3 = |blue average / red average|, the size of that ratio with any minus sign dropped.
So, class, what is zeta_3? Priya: 1.01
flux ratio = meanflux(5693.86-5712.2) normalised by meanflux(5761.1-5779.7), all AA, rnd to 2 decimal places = 0.97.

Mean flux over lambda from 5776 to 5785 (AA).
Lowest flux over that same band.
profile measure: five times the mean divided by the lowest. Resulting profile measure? 5.096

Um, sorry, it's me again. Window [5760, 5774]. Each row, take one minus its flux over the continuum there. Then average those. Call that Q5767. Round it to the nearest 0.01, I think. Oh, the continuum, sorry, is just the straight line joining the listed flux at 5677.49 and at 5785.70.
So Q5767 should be -0.03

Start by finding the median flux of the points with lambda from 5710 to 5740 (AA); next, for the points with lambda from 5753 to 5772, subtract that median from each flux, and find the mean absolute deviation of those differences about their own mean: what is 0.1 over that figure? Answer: 0.40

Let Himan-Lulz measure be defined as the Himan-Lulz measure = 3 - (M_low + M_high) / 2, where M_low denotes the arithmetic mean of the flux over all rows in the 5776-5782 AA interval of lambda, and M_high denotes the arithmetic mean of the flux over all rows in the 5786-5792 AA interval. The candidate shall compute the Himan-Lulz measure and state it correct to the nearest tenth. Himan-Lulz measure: -19.6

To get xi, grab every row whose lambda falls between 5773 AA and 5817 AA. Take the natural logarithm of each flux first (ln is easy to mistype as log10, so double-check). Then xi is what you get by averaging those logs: 3.12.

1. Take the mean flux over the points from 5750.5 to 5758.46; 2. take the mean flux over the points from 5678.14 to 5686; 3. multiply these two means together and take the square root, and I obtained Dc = 22.6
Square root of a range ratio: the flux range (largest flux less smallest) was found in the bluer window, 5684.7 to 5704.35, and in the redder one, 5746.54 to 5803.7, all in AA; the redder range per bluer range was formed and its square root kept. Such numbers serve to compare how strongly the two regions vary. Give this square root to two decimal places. 1.40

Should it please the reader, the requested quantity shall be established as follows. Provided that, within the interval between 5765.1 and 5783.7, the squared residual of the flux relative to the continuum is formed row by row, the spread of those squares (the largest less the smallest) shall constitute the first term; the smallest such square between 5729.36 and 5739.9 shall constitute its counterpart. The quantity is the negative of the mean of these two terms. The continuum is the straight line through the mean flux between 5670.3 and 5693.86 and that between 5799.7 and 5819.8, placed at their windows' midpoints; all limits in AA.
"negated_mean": -0.11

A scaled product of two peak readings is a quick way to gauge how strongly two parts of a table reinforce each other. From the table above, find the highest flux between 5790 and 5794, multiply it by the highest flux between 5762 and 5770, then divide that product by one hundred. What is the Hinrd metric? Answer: 5.25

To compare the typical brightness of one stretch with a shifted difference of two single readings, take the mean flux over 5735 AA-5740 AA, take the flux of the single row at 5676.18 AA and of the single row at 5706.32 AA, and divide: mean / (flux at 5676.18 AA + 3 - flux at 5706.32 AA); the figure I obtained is 5.17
